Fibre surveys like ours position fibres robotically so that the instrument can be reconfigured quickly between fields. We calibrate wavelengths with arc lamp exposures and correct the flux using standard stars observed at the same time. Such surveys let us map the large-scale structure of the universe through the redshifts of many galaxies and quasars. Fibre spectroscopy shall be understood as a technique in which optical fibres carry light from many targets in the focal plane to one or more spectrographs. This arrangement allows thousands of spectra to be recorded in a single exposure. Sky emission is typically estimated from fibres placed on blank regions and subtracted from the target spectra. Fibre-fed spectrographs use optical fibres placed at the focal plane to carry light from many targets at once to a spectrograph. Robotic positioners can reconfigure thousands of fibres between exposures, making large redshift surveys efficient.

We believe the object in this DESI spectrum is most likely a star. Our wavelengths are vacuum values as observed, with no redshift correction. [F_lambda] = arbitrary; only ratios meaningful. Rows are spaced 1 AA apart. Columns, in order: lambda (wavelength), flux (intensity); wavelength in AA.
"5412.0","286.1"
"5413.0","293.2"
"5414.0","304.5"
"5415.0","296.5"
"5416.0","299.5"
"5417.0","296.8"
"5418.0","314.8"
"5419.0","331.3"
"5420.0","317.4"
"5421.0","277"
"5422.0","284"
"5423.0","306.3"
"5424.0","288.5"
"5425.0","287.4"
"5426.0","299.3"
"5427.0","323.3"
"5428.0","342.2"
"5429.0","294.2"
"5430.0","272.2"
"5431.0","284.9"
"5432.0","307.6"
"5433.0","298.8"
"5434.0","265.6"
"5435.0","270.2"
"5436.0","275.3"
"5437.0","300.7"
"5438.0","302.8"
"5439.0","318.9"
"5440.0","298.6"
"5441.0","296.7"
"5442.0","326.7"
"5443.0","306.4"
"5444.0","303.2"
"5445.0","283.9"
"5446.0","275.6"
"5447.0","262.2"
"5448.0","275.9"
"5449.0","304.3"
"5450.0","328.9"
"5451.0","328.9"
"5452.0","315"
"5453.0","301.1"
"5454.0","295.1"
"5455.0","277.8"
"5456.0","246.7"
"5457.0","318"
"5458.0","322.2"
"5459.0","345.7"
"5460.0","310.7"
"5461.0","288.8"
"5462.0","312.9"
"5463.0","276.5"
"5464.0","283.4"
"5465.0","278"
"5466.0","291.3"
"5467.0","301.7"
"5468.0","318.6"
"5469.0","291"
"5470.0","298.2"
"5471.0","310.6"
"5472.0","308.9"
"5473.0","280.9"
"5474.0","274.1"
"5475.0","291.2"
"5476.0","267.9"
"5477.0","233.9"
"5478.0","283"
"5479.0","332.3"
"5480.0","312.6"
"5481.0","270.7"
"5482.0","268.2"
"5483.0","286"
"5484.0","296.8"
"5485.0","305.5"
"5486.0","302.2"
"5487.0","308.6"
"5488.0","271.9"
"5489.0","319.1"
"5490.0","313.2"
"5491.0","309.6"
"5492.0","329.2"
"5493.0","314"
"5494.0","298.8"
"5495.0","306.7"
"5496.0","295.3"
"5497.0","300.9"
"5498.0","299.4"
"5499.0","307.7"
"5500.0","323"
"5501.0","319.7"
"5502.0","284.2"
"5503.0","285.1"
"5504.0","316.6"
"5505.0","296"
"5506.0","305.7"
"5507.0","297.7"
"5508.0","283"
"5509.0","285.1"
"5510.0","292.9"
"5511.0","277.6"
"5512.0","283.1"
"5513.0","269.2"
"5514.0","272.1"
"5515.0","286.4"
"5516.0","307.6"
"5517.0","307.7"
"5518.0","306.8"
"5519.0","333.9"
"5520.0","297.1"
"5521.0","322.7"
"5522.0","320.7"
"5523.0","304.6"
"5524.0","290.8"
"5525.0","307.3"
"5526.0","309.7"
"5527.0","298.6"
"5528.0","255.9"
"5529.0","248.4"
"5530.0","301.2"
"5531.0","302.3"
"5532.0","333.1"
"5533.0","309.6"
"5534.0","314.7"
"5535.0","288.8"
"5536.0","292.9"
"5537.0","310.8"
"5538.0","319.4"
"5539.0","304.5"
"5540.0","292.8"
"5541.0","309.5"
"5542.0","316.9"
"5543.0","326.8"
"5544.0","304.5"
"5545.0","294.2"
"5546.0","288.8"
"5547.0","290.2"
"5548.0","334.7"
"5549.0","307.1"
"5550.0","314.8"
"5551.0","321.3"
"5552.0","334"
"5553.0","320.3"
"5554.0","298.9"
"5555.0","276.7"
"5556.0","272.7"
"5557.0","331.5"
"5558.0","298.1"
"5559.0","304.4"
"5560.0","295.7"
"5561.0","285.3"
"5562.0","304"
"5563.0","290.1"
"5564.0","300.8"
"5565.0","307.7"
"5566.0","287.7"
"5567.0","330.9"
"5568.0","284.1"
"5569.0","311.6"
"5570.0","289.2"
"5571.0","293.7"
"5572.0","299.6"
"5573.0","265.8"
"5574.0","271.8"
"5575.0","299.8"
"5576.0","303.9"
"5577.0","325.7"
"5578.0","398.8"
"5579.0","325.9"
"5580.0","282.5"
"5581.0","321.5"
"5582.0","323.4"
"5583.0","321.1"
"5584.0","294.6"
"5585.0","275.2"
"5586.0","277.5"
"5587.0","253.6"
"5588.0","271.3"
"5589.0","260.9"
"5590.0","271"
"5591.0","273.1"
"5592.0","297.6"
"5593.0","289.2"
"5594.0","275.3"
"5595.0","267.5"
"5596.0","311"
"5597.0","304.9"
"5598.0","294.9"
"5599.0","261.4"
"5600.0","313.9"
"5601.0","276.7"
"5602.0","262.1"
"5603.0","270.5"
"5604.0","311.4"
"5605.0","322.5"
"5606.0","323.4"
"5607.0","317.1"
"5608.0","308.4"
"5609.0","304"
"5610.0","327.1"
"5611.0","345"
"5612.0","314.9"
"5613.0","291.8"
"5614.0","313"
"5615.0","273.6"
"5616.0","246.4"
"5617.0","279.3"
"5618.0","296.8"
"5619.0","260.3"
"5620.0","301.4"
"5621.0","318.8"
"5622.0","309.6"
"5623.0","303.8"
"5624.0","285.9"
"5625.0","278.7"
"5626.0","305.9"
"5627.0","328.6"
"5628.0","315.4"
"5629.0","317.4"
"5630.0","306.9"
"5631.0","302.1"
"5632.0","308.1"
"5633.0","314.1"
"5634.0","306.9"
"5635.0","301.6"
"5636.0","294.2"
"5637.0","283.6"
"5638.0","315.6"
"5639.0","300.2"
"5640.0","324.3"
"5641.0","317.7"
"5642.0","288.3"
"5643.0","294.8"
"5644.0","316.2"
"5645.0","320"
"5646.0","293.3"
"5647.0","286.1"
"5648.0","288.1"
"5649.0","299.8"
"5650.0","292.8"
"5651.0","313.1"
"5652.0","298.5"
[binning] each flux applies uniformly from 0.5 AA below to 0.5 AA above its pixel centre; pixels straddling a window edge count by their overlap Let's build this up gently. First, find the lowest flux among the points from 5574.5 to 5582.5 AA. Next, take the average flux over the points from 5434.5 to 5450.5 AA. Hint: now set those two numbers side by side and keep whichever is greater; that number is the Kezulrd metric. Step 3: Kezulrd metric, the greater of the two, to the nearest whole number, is 296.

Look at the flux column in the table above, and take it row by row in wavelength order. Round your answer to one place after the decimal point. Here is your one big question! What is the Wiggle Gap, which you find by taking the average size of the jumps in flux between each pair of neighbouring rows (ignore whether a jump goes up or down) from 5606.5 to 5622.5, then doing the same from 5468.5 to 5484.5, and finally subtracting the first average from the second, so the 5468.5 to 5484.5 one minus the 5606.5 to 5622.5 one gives -1.9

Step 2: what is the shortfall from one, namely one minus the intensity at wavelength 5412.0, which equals -285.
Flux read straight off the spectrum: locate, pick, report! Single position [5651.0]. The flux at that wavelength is 313.1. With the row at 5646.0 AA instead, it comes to 293.3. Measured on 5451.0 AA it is 328.9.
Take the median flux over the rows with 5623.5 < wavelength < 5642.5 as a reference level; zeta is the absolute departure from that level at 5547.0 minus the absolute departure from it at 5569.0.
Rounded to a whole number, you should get 12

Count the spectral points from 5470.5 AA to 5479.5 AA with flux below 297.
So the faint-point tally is 6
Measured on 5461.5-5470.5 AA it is 5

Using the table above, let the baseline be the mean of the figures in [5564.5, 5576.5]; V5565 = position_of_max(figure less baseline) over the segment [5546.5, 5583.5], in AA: 5578.0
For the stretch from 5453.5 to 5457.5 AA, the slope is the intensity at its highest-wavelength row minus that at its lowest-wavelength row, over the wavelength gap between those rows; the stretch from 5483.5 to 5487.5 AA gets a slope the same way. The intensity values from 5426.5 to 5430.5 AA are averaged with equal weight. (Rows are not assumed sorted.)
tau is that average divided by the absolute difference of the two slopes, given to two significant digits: 83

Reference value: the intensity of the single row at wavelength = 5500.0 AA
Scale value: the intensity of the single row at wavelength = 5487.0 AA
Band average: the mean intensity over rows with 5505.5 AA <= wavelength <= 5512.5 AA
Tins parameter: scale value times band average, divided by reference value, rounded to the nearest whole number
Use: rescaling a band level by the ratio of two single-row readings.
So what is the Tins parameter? 276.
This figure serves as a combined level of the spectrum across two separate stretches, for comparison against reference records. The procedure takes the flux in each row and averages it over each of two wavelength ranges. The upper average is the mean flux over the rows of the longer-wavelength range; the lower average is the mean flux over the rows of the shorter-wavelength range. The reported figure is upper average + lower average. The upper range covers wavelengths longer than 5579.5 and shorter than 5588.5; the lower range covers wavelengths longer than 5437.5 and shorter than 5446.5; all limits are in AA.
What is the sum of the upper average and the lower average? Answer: 593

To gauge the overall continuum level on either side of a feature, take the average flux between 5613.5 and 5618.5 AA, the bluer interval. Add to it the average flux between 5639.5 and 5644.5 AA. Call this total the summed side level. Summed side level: 590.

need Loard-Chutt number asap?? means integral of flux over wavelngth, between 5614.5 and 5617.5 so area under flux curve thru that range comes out 799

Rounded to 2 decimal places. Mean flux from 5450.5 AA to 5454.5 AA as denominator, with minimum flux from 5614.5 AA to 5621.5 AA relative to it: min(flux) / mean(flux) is 0.79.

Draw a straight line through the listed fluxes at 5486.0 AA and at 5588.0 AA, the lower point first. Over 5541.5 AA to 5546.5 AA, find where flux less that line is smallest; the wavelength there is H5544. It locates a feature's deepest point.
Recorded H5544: 5546.0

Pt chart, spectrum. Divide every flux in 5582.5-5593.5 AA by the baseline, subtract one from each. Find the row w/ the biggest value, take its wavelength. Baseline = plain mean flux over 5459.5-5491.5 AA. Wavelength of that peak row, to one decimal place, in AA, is 5583.0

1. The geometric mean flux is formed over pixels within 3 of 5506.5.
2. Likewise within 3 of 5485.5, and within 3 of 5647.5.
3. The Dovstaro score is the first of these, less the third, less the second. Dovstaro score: -294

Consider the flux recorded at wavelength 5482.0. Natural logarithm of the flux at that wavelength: 5.59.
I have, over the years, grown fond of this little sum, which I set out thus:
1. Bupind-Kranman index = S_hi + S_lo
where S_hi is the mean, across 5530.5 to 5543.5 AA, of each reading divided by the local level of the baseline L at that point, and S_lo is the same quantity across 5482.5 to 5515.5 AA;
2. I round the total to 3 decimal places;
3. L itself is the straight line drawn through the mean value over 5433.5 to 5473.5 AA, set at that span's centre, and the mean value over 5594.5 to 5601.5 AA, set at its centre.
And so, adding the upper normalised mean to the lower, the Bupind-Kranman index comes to 2.066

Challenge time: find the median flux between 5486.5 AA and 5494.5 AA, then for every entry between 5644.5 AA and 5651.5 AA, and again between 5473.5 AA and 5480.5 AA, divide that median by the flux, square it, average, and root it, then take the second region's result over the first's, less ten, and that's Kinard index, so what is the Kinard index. -8.936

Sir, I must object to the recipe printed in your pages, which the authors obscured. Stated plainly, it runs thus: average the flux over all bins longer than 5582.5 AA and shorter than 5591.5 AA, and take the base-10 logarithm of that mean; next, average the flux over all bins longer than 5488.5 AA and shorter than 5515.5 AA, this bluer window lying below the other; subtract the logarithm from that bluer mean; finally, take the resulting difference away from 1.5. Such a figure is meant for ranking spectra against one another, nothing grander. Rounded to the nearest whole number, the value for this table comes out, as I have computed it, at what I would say -295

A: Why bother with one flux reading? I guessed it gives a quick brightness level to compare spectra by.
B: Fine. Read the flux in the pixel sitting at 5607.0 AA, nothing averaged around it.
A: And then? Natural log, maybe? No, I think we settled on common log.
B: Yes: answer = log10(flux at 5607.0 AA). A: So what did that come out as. 2.50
